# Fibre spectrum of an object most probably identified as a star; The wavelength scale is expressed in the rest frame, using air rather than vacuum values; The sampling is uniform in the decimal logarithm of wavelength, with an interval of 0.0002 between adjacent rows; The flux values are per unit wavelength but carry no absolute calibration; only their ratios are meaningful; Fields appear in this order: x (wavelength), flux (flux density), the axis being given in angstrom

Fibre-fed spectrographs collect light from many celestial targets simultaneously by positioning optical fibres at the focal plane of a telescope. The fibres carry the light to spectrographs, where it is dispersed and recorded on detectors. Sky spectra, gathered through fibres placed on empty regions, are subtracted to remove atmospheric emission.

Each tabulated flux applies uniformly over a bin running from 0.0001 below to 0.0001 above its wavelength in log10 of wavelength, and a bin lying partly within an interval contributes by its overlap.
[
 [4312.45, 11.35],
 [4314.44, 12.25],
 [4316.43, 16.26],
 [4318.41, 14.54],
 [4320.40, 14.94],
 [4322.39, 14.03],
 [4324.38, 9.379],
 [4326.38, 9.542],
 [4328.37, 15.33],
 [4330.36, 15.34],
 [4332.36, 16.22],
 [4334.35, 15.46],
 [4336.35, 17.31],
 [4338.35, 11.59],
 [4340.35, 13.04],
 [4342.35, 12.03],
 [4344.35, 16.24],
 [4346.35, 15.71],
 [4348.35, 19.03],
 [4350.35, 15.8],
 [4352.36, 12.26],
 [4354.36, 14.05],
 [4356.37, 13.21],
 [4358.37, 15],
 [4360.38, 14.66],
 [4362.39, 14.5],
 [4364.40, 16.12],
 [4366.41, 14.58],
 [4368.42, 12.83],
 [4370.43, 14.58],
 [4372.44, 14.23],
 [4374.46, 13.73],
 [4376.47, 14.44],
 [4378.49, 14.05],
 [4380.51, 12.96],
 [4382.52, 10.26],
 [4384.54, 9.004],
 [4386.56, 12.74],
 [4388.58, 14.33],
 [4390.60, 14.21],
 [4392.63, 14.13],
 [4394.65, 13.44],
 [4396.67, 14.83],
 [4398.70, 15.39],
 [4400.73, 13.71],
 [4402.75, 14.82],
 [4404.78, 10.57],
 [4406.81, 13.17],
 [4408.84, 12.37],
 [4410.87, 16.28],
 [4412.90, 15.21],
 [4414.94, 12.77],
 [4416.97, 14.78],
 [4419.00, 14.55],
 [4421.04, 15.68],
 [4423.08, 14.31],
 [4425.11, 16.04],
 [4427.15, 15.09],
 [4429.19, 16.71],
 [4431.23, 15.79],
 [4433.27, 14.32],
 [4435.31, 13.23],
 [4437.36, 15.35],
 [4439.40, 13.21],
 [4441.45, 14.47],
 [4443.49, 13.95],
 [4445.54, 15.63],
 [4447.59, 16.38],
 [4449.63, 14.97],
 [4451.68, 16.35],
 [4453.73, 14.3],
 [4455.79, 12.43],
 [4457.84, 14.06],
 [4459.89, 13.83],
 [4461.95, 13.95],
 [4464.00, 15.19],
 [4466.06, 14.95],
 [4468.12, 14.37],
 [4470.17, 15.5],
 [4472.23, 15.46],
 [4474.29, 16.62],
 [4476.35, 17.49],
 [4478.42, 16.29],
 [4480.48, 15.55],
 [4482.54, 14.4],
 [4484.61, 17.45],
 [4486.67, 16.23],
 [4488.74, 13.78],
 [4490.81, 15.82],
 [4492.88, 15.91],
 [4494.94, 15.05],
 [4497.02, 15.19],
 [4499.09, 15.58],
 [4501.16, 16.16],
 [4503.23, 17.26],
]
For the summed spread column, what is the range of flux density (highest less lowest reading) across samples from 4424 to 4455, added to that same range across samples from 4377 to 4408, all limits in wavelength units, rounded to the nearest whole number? 10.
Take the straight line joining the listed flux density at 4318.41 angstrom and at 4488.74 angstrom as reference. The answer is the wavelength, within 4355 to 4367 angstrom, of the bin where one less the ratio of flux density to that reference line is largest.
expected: 4356.37 angstrom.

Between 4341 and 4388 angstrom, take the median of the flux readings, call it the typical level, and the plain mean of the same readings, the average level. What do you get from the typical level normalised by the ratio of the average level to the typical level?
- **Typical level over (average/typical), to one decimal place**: 14.5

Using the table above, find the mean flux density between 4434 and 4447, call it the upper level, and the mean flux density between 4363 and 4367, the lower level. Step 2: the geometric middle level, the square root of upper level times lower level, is 14.8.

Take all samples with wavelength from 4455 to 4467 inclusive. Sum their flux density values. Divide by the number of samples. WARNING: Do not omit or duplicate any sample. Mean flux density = 14.1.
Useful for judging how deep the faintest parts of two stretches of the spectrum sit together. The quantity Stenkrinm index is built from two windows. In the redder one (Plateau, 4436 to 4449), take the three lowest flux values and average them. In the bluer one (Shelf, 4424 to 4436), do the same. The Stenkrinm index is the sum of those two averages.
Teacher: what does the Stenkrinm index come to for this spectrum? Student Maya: 28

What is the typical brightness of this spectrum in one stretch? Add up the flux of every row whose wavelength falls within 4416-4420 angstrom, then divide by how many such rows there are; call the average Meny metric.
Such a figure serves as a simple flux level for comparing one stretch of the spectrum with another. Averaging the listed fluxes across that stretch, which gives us 14.7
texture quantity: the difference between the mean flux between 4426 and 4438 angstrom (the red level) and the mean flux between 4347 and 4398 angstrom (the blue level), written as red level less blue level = 1.1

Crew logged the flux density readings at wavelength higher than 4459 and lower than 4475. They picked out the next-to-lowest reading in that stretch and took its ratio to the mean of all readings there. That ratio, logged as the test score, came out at 0.93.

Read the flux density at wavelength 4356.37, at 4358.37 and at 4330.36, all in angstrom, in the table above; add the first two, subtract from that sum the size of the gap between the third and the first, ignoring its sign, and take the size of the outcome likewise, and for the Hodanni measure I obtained 26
